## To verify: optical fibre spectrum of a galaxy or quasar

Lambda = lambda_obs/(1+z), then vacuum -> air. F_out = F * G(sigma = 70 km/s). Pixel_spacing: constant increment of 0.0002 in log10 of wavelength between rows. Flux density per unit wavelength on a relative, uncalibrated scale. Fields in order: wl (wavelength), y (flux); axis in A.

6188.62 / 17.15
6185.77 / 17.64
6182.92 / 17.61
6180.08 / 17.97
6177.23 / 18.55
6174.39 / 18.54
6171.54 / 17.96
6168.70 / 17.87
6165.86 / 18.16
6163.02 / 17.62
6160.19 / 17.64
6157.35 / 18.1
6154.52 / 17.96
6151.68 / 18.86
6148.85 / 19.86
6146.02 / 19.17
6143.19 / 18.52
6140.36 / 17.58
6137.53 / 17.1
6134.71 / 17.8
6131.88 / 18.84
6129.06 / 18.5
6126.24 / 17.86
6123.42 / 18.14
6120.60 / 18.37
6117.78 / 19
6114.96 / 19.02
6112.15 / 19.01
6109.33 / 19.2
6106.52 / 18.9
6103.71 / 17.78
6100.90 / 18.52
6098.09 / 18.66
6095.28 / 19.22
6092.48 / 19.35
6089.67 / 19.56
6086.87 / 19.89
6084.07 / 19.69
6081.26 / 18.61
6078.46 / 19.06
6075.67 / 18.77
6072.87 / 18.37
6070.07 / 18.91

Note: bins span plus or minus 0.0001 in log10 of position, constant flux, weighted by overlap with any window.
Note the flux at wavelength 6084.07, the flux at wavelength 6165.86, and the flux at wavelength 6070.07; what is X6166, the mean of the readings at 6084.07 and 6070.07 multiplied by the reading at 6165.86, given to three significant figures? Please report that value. 350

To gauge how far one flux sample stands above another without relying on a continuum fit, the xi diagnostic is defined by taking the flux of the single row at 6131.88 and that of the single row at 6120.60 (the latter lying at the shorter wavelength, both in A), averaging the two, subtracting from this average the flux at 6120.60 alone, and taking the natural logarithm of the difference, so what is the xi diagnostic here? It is -1.4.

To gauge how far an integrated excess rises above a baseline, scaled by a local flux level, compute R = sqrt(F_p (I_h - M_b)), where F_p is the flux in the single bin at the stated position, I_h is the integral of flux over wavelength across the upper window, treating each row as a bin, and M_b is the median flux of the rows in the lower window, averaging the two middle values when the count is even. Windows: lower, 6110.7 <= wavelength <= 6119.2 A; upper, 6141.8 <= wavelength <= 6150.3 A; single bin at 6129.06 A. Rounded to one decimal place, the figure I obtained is 51.6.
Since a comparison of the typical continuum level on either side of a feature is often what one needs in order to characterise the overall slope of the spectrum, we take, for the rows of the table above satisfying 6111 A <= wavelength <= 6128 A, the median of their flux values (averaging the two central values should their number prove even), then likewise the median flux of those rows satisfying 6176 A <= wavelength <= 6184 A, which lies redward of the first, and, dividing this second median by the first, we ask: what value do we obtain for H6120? 0.96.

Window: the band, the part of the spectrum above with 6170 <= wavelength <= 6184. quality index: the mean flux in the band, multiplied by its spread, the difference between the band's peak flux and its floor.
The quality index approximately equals 17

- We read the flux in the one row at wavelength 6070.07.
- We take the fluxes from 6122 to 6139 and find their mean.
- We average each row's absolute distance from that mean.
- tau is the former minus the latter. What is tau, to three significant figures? 18.5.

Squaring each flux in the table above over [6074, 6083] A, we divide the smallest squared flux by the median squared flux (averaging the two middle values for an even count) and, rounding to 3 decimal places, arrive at 0.983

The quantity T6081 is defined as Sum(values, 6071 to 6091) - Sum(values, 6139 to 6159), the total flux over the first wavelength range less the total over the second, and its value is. 3.9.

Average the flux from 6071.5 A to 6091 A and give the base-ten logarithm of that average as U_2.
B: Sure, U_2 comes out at 1.28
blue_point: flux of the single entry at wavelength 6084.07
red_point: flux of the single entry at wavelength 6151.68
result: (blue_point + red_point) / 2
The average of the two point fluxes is 19.3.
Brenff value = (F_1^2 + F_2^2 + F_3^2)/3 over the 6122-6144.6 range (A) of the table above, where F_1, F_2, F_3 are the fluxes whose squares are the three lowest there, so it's 306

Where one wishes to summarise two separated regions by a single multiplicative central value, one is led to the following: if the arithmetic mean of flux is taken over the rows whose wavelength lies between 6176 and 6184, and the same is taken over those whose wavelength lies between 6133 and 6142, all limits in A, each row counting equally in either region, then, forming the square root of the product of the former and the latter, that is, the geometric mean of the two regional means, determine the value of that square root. 17.8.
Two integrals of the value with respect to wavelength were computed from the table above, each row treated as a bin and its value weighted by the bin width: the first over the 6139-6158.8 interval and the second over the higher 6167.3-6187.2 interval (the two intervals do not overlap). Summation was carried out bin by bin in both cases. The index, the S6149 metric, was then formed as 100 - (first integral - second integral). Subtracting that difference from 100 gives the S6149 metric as 91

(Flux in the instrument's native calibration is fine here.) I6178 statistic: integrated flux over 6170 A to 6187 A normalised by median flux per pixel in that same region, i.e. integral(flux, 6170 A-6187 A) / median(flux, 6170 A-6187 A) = 17.1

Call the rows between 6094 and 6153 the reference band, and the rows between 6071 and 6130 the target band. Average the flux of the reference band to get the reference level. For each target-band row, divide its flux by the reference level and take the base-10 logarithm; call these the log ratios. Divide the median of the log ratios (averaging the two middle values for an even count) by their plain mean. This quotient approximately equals 1.3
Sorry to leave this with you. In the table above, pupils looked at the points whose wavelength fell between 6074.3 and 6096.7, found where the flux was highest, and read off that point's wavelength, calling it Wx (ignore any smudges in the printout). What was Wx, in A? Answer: 6086.87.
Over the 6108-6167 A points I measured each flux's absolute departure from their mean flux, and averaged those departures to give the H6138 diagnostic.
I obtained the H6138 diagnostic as 0.57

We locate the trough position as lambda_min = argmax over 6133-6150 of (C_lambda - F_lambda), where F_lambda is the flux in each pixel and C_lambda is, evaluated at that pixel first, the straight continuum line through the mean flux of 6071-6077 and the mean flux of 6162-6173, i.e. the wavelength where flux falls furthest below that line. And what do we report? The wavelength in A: 6137.53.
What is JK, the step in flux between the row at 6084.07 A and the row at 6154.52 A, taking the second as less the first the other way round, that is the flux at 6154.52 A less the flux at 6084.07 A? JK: -1.7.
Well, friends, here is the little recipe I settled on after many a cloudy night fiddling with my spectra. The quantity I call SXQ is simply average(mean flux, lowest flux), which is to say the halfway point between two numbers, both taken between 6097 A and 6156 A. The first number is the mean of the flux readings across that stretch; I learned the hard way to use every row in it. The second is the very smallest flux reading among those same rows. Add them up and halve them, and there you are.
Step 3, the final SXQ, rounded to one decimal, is 17.8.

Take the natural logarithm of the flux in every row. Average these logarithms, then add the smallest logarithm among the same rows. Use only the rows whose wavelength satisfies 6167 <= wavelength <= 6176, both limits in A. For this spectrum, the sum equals 5.78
